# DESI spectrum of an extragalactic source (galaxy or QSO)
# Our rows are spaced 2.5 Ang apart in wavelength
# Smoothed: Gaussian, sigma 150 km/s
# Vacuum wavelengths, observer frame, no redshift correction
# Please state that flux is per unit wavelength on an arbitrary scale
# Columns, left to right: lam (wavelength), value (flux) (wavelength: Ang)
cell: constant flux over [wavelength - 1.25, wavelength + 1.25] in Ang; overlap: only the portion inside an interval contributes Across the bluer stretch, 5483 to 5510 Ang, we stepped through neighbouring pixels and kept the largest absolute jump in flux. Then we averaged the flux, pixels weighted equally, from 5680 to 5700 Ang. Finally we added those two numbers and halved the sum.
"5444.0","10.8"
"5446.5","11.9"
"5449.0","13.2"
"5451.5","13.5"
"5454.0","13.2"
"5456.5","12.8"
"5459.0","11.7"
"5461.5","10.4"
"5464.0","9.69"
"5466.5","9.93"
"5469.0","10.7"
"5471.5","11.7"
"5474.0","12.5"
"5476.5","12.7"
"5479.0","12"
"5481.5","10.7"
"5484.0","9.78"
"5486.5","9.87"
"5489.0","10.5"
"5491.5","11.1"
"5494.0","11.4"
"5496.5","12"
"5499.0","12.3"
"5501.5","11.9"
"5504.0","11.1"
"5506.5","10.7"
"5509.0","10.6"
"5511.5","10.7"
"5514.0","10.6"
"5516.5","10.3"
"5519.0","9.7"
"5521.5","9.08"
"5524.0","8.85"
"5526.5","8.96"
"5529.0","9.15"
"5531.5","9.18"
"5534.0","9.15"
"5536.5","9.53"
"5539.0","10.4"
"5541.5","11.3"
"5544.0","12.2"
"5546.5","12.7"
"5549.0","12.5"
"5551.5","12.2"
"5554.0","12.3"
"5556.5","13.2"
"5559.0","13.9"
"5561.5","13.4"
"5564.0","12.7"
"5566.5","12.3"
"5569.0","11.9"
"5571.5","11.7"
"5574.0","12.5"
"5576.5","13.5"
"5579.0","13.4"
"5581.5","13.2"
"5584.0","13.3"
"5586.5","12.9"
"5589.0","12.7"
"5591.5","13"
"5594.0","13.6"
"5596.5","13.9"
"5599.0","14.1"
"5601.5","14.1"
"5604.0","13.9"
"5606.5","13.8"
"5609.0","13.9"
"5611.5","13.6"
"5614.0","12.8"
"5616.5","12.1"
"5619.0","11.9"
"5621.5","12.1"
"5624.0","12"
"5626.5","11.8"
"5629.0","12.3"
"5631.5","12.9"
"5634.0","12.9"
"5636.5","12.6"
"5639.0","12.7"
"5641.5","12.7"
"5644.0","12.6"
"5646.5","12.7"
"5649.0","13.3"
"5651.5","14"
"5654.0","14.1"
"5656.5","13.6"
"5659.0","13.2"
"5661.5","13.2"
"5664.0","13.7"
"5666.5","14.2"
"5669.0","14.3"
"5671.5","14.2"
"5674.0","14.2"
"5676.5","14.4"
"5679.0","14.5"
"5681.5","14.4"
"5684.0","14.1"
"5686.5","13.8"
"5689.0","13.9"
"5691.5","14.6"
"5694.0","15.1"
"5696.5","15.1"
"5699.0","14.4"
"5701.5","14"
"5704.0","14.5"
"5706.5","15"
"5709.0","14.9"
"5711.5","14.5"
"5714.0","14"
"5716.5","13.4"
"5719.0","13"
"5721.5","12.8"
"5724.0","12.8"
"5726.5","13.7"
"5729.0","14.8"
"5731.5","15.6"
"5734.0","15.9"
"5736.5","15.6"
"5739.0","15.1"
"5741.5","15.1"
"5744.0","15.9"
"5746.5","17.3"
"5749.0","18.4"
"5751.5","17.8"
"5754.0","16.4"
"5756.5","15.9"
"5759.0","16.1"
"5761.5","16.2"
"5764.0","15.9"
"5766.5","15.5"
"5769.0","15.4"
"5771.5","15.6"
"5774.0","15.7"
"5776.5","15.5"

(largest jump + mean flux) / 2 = 7.6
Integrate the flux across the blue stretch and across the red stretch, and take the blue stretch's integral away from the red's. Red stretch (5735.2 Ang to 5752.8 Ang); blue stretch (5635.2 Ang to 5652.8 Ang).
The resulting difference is 62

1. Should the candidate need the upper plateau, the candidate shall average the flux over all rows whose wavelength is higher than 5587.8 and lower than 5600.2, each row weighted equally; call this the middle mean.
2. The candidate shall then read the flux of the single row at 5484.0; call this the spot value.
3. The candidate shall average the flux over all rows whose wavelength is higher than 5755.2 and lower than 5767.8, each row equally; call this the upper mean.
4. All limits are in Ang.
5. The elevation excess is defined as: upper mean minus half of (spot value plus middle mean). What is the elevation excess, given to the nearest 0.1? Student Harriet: 4.3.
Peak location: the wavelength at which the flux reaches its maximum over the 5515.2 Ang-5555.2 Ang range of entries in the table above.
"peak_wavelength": 5546.5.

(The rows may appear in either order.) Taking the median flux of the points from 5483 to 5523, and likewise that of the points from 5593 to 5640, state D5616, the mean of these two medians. 11.8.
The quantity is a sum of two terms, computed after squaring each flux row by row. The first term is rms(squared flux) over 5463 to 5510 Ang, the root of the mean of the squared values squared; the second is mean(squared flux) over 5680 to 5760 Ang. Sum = 351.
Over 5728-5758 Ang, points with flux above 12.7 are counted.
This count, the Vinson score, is 12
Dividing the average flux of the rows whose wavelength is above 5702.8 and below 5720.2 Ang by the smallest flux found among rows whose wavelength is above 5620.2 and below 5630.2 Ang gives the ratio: 1.20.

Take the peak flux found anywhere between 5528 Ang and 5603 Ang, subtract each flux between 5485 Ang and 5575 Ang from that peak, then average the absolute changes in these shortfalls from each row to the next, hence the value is 0.43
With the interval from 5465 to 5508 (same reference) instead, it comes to 0.61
